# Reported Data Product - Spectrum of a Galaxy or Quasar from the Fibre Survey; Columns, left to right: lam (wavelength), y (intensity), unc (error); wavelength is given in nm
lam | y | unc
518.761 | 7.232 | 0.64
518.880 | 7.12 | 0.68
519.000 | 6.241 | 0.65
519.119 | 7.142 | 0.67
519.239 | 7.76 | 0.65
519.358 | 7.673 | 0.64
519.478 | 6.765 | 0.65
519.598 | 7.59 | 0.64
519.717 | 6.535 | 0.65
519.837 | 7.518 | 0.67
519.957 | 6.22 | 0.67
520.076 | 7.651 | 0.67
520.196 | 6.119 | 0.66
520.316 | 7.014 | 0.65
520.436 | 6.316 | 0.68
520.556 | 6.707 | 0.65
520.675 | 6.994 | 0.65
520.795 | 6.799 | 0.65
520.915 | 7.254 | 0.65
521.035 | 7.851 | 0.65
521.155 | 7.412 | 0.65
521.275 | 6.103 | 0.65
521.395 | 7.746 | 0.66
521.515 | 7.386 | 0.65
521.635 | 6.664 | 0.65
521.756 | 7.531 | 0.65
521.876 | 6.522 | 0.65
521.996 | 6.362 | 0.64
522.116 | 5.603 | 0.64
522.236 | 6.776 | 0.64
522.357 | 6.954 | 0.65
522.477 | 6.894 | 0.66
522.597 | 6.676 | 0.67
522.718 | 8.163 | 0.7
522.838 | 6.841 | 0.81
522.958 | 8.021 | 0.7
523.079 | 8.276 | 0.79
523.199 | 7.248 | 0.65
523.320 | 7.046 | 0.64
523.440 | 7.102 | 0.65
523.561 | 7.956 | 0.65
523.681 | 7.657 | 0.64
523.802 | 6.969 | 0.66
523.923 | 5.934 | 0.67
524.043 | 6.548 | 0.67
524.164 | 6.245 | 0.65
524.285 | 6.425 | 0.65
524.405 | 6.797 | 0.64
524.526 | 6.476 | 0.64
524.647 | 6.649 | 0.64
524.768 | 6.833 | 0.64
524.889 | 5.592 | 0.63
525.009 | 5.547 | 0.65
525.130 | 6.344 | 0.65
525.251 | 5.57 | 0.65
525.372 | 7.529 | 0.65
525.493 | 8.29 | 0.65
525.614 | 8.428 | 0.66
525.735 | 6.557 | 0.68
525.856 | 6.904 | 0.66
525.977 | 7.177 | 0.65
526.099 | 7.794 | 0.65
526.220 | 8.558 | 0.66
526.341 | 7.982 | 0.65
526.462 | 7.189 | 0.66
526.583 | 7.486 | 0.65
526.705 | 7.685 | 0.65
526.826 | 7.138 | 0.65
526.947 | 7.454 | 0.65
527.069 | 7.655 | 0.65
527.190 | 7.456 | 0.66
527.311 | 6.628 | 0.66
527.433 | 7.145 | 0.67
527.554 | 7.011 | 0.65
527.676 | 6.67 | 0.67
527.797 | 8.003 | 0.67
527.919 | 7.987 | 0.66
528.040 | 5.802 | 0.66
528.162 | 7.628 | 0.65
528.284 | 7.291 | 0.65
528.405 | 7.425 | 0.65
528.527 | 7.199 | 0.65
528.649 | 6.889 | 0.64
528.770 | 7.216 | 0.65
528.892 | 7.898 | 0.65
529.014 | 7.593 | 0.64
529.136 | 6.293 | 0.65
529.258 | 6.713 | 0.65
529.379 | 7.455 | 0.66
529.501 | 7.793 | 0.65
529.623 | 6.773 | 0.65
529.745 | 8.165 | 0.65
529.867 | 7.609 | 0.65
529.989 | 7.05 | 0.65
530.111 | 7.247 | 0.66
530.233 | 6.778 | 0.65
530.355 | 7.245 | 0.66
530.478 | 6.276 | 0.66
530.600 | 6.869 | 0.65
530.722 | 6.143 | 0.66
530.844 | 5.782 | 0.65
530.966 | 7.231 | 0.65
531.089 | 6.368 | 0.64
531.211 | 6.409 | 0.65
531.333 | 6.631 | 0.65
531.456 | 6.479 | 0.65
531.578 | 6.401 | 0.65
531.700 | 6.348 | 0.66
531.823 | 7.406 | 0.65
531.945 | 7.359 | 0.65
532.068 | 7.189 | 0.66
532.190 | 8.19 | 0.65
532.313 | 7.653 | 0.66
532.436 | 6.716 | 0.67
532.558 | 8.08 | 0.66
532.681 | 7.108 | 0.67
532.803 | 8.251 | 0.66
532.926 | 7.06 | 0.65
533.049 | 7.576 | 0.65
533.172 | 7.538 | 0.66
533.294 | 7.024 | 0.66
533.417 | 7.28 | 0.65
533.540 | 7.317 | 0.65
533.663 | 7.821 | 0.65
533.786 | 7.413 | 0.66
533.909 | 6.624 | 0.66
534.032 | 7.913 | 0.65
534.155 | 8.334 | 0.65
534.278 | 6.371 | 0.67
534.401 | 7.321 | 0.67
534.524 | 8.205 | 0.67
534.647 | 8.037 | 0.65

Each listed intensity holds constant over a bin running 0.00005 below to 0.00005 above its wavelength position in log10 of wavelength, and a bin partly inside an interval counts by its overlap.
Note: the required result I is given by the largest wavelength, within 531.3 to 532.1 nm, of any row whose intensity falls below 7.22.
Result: 532.068 nm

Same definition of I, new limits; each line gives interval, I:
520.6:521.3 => 521.275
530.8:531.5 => 531.456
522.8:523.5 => 523.440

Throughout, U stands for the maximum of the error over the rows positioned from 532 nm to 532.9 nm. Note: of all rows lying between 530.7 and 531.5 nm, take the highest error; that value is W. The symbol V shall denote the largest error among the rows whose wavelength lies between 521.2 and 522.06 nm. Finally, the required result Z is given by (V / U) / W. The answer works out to 1.49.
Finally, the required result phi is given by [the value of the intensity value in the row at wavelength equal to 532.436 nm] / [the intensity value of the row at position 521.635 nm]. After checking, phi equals 1.01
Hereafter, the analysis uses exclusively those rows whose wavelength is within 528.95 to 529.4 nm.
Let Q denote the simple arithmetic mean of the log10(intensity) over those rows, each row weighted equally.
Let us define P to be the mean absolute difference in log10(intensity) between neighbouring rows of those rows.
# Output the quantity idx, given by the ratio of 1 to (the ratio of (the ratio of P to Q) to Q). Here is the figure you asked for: 14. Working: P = 0.052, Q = 0.845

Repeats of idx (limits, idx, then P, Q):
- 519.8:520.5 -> 9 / 0.075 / 0.831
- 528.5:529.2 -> 21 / 0.035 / 0.855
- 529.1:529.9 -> 17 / 0.044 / 0.859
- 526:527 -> 28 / 0.028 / 0.884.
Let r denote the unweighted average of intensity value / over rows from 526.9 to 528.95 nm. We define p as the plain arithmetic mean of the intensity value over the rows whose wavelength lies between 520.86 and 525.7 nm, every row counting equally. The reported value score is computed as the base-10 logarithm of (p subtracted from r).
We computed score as -0.5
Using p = 6.96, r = 7.26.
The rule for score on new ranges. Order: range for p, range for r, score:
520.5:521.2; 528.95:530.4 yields -1.2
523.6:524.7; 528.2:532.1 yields -0.5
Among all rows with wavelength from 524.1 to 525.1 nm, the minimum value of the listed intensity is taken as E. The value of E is 5.547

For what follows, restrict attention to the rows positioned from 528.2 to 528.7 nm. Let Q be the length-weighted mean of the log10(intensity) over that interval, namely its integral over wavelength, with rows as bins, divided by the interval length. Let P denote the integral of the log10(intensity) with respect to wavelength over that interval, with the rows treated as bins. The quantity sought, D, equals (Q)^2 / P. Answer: 1.7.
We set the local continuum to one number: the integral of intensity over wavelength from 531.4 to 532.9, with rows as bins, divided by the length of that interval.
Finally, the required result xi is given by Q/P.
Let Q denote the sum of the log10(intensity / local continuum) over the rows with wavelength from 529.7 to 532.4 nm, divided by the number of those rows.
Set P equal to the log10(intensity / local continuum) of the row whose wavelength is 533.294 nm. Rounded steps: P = -0.015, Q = -0.021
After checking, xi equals 1.4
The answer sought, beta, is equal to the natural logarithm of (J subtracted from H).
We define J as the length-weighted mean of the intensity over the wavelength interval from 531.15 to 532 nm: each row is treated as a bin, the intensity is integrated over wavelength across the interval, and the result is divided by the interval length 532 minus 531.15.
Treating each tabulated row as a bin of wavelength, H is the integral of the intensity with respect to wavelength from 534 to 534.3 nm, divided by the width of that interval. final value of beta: -0.06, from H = 7.66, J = 6.7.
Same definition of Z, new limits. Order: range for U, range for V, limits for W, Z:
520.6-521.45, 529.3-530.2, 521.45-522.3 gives 1.54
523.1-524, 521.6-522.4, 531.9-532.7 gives 1.45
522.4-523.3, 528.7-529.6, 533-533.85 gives 1.23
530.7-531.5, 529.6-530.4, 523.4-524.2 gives 1.49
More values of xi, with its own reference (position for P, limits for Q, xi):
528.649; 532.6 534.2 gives -0.5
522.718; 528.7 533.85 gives -0.2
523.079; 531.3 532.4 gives -0.2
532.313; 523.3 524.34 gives -1.1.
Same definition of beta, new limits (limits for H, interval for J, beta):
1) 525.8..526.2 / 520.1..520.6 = -0.21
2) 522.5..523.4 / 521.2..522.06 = -0.63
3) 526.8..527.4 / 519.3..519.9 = -2.73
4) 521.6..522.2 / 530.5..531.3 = -2.66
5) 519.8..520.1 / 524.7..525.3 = 0.05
